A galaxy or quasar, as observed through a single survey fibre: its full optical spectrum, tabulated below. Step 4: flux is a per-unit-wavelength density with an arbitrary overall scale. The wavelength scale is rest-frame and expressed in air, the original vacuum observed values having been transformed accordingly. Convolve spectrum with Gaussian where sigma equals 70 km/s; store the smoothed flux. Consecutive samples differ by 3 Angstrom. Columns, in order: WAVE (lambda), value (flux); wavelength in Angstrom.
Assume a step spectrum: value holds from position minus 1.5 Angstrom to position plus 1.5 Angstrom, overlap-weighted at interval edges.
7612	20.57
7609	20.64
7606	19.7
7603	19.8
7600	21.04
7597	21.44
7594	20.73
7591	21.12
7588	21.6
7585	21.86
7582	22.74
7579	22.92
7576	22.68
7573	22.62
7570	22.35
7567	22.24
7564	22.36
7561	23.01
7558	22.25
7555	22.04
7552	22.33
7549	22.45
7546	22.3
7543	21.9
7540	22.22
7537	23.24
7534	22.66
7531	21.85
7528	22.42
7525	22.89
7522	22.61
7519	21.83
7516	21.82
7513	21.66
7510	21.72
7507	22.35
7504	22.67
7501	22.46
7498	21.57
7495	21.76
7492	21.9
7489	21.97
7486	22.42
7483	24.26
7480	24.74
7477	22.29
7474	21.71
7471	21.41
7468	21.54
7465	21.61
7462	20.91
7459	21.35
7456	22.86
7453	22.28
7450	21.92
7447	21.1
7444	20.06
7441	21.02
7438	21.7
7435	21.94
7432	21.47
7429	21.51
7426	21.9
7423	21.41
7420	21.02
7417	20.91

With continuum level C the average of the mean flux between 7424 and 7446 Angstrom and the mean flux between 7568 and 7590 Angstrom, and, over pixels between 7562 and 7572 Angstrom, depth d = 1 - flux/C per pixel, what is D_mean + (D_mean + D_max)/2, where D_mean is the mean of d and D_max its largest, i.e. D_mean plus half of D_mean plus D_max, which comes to -0.04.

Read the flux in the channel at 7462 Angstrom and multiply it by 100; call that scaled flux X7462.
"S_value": 2091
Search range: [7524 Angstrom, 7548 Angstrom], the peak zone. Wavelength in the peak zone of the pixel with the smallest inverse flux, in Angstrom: 7537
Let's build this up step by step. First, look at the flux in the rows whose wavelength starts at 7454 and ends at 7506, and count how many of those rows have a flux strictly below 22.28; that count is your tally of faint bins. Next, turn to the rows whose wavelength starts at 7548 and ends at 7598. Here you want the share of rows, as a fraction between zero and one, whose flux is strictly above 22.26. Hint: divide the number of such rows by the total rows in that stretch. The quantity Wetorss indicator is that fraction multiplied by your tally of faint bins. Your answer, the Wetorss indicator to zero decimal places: 5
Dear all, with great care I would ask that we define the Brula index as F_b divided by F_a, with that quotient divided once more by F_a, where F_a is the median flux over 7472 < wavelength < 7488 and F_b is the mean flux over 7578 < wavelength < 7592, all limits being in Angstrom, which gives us 0.044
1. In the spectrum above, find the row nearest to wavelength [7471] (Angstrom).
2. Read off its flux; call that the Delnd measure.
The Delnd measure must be 21.41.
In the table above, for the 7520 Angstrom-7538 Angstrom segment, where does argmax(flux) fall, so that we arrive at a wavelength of 7537 Angstrom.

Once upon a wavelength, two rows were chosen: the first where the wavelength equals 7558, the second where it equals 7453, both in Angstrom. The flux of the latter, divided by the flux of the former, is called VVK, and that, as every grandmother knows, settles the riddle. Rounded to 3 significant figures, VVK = 1.00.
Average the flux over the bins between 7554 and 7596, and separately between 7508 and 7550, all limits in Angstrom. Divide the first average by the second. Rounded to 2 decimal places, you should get 1.00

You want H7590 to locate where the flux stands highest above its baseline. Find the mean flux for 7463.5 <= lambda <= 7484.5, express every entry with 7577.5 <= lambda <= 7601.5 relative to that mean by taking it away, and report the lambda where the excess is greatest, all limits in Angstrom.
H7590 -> 7579 Angstrom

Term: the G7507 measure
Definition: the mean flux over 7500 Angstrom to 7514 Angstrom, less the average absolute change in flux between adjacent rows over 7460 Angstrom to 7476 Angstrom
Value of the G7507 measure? 21.9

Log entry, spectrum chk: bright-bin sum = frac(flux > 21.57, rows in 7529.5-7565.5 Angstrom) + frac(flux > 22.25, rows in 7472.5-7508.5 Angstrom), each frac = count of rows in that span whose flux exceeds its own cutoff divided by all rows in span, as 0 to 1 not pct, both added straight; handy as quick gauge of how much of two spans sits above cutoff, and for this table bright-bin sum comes 1.58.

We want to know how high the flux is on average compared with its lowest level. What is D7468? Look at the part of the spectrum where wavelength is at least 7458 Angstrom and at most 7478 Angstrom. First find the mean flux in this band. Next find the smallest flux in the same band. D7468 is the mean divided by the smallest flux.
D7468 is 1.03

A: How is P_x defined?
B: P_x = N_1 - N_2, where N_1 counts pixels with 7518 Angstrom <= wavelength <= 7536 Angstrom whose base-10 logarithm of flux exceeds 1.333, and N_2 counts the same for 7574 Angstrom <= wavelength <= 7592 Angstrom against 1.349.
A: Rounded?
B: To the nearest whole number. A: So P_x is 3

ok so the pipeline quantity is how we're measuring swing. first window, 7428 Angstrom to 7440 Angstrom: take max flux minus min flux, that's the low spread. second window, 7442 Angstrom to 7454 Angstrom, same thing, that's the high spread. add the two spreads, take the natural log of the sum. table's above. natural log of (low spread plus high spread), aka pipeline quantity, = 1.0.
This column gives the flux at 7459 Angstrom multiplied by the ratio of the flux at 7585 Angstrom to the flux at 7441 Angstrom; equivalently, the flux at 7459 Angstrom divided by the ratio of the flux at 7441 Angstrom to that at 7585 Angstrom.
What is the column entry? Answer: 22.2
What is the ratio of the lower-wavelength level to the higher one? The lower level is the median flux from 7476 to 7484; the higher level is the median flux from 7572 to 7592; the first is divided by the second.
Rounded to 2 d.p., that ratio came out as 1.07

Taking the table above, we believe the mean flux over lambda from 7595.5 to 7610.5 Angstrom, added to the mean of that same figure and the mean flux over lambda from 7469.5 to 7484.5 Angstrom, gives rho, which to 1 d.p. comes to 42.2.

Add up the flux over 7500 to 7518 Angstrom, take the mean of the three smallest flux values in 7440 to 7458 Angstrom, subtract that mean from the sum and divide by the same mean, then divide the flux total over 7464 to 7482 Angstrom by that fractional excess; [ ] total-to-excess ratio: 24.7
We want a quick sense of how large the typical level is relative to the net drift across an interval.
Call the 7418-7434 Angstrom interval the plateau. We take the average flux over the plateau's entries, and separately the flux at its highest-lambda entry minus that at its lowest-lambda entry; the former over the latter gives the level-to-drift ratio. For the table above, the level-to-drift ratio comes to 48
